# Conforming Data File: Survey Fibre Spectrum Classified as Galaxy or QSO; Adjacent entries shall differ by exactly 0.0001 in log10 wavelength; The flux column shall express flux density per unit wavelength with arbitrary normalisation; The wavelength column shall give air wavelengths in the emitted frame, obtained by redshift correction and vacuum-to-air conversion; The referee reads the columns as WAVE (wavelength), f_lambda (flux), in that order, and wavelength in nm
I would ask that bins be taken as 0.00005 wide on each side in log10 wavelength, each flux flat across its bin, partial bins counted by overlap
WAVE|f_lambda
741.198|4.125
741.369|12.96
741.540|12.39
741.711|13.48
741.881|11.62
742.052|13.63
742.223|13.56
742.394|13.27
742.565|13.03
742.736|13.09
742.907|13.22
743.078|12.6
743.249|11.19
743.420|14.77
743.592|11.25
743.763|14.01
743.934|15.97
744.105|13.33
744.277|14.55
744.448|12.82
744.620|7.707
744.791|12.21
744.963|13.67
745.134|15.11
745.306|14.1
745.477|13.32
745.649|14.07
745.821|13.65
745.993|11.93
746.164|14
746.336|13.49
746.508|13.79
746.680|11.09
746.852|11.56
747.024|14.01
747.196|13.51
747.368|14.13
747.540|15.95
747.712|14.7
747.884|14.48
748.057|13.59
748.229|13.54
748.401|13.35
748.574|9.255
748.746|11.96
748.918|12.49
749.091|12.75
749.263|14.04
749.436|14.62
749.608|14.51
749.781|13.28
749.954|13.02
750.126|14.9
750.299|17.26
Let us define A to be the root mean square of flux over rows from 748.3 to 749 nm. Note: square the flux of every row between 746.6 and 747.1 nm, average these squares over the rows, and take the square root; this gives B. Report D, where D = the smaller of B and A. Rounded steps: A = 11.9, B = 12.3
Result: 11.9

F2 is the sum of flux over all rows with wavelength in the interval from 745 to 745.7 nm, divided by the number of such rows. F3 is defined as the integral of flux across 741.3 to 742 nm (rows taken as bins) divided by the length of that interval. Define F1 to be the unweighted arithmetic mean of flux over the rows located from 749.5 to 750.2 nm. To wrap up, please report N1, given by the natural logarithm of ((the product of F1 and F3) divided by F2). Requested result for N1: 2.52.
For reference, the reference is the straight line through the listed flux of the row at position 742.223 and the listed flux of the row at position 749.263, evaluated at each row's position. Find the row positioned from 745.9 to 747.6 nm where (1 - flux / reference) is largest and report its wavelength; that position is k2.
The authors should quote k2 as 746.680 nm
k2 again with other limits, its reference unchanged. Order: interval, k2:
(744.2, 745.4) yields 744.620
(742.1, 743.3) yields 743.249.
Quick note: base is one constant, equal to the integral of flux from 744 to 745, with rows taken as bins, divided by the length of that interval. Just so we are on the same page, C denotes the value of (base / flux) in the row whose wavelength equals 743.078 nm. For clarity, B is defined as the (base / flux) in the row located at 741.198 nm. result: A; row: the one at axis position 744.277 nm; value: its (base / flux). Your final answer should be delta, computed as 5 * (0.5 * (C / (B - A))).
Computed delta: 1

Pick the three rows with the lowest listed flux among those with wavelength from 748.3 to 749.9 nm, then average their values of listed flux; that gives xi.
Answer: 11.2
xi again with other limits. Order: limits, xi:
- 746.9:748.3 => 13.5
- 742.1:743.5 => 12.3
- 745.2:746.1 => 13.0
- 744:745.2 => 10.9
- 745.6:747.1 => 11.5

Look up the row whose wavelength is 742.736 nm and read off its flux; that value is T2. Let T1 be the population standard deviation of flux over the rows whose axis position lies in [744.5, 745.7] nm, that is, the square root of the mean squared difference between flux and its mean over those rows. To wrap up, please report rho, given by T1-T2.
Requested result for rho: -10.8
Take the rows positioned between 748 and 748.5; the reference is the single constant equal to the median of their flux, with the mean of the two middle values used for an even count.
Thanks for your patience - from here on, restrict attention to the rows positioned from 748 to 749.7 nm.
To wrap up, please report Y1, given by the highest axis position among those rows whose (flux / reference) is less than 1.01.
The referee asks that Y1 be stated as 749.091 nm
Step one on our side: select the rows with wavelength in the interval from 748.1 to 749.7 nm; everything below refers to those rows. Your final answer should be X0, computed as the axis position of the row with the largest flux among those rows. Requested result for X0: 749.436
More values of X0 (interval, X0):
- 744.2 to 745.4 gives 745.134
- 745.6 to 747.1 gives 745.649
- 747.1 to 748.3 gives 747.540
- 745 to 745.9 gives 745.134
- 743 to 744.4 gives 743.934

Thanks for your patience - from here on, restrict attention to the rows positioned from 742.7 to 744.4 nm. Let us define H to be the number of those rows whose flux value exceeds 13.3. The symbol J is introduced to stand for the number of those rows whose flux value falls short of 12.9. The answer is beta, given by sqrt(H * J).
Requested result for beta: 3.9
